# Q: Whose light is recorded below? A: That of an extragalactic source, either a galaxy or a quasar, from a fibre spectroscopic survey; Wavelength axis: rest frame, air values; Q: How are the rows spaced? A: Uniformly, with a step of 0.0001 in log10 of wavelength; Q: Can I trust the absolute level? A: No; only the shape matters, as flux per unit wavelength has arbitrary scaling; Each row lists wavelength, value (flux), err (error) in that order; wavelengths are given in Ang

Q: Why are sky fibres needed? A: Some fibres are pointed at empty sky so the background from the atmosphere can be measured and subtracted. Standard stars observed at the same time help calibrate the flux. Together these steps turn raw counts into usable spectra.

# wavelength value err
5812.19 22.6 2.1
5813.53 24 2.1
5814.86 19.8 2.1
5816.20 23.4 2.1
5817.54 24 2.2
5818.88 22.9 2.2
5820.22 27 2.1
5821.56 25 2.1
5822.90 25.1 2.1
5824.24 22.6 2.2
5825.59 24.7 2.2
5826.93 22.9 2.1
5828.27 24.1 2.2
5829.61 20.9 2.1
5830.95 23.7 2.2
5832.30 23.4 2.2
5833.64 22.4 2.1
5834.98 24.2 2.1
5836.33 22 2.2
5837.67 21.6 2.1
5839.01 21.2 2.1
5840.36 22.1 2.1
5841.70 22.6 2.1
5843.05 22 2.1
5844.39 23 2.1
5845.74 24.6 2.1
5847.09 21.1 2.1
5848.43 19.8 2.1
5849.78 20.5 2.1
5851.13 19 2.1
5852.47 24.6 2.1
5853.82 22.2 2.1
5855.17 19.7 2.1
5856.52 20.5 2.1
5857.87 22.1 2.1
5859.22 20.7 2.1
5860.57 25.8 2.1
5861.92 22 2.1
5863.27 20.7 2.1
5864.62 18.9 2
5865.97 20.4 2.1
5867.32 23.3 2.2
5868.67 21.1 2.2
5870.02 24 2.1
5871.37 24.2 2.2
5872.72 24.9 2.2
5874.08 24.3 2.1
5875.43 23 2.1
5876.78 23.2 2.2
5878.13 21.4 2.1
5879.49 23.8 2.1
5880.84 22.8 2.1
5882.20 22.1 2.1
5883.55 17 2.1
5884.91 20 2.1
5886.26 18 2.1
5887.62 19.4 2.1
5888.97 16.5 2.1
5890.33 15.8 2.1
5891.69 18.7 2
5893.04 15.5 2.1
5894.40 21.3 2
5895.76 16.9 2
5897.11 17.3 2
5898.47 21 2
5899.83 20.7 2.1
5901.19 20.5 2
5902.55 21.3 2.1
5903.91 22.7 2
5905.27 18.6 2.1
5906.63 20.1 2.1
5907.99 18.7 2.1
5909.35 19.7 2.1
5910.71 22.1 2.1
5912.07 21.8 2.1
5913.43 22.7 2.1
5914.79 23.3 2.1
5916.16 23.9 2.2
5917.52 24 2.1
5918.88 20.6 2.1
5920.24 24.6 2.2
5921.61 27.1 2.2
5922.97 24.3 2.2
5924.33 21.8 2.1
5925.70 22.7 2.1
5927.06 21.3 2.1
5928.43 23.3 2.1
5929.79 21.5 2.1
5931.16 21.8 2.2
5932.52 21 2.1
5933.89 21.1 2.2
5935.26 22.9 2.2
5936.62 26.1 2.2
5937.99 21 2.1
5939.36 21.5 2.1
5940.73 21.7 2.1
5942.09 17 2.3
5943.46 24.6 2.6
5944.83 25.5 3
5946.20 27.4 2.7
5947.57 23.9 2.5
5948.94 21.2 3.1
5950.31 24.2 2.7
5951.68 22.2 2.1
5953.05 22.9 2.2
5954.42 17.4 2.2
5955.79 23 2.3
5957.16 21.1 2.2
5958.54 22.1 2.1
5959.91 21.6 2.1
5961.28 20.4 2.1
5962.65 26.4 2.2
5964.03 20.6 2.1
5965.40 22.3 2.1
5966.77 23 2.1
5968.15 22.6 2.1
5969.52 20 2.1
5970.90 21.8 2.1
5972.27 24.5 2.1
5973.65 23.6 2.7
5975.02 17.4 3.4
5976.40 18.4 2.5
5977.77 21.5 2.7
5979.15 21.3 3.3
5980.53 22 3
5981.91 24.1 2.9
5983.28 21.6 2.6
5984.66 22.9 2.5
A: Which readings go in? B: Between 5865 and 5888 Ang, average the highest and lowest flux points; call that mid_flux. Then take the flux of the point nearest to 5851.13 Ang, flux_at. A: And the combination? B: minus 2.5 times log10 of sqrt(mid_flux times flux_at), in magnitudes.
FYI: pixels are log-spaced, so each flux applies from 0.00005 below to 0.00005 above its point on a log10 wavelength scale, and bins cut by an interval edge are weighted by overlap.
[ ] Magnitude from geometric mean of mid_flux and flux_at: -3.25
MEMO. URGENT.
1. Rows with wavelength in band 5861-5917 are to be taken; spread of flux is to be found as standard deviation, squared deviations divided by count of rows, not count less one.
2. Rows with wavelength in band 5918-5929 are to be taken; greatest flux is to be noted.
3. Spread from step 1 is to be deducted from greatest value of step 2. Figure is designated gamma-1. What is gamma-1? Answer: 24.6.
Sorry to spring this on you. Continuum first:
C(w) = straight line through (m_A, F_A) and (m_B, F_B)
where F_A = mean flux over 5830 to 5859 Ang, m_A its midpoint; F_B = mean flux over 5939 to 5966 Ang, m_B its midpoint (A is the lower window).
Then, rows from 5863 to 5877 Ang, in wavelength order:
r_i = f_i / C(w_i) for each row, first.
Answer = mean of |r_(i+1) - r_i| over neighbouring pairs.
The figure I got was 0.065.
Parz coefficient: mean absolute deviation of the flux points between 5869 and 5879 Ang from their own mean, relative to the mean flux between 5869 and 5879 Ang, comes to 0.038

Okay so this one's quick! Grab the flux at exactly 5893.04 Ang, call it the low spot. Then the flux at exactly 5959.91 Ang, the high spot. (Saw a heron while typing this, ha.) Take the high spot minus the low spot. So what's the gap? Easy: 6.1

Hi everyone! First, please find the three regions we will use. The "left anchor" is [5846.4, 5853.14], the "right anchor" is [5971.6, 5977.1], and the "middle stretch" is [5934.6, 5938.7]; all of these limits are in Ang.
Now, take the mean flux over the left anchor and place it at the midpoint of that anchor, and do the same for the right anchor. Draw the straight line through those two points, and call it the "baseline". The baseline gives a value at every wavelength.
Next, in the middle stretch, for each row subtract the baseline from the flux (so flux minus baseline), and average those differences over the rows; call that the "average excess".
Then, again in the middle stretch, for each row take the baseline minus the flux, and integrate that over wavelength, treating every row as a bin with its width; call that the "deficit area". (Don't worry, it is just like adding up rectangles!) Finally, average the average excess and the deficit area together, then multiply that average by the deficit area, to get 35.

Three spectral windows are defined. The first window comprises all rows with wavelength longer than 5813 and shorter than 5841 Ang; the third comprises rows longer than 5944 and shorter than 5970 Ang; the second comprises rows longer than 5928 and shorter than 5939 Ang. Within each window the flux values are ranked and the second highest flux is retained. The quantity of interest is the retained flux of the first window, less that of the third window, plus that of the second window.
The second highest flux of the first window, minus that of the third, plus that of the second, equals 22.0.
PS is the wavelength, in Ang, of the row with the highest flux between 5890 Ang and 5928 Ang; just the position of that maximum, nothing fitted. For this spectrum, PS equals 5921.61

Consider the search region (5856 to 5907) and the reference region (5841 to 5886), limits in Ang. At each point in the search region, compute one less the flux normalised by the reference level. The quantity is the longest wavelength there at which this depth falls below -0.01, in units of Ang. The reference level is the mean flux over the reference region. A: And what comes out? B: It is 5903.91 Ang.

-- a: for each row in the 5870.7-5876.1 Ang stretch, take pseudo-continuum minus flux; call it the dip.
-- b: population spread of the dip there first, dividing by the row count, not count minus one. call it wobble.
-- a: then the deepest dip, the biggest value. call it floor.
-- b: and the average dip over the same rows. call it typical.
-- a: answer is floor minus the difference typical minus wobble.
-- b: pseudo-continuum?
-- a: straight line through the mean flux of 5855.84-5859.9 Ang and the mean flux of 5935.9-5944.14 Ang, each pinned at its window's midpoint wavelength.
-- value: 1.8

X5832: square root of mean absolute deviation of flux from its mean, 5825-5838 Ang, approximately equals 1.01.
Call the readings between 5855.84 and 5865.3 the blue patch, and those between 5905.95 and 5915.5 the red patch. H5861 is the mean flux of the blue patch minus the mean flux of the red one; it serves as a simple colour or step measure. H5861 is 0.3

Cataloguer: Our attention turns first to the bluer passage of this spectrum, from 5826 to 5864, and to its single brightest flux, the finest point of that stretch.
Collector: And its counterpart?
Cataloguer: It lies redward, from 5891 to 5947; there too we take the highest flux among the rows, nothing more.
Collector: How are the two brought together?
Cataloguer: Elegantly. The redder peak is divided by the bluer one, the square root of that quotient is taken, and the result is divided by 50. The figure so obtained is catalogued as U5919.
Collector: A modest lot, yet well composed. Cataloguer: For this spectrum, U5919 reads 0.0206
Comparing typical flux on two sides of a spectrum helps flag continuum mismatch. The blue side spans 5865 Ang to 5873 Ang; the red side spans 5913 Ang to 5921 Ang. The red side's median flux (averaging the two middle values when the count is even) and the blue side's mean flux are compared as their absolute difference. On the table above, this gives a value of 1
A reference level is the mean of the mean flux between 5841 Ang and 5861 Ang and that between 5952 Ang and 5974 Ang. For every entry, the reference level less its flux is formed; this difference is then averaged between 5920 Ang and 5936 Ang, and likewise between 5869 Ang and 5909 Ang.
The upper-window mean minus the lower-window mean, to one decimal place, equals -2.3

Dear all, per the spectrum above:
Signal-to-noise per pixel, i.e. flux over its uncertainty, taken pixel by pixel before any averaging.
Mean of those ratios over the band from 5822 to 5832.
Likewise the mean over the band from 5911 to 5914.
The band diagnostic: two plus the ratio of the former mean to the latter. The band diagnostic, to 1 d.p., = 3.0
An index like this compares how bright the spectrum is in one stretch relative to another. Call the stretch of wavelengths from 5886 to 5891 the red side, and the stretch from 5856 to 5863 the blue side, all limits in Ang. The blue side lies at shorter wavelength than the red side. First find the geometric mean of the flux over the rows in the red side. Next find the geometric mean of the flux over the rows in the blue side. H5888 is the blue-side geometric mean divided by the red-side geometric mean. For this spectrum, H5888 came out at 1.27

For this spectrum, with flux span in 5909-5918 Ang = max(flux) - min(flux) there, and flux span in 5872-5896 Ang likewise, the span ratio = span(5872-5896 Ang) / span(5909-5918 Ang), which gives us 2.2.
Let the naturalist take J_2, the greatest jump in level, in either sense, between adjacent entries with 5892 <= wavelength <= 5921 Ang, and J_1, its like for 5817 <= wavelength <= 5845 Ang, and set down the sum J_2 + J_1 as 9.9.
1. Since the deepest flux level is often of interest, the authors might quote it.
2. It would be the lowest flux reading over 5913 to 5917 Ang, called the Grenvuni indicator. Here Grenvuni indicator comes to 22.7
